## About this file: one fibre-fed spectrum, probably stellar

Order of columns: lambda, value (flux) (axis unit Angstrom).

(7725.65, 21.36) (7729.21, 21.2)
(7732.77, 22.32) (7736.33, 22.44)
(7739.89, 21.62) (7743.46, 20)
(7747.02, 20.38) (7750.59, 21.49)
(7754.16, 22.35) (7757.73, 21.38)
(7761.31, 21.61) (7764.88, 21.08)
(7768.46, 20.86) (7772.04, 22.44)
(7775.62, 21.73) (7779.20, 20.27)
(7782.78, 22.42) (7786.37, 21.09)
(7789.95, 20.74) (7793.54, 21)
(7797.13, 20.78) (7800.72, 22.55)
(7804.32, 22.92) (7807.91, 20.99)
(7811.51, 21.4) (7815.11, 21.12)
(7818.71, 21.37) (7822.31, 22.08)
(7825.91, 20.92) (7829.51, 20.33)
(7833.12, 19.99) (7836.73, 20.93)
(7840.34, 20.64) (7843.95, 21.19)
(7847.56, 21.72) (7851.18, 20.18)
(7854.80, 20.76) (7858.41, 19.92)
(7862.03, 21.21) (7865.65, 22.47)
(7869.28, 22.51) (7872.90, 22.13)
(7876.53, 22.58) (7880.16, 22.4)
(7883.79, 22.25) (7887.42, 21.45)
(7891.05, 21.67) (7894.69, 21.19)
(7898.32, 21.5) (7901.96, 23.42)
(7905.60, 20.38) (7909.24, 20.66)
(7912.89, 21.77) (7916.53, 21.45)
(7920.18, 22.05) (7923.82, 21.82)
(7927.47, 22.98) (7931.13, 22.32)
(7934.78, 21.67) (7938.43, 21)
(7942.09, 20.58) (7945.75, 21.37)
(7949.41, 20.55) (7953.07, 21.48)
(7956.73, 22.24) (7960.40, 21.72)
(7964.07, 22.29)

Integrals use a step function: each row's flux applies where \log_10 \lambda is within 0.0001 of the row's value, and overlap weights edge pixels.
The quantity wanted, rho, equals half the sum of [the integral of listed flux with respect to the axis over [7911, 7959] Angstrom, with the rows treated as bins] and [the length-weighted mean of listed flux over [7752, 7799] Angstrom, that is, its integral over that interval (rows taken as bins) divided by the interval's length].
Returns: 530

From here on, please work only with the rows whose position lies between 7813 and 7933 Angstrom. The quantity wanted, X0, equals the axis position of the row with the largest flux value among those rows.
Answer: 7901.96 Angstrom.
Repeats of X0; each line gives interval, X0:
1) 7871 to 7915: 7901.96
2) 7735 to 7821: 7804.32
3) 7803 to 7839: 7804.32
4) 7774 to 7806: 7804.32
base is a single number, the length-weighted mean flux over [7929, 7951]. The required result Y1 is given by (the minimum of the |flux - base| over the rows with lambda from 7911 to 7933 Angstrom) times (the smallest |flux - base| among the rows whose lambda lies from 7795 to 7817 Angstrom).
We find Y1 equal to 0.02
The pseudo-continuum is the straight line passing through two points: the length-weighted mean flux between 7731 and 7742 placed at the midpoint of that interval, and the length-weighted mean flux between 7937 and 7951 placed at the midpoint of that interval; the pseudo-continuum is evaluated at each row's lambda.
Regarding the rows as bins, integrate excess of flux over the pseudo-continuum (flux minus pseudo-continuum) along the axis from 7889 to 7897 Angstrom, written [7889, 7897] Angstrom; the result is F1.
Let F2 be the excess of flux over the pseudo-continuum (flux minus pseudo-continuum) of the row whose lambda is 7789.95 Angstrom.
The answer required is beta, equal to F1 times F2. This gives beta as -2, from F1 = 2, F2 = -1.0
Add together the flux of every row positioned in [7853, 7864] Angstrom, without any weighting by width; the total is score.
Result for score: 61.9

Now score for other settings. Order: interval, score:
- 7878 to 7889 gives 66.1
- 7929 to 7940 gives 65.0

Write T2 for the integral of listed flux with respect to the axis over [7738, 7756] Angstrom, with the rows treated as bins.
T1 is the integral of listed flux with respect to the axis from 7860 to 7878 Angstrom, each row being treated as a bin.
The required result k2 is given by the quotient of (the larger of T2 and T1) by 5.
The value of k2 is 80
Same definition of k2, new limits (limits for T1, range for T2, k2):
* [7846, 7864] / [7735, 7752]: 75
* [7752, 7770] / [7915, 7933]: 80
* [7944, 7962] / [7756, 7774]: 77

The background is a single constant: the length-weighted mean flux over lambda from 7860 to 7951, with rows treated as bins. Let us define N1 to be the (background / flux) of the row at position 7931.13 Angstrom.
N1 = 0.97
